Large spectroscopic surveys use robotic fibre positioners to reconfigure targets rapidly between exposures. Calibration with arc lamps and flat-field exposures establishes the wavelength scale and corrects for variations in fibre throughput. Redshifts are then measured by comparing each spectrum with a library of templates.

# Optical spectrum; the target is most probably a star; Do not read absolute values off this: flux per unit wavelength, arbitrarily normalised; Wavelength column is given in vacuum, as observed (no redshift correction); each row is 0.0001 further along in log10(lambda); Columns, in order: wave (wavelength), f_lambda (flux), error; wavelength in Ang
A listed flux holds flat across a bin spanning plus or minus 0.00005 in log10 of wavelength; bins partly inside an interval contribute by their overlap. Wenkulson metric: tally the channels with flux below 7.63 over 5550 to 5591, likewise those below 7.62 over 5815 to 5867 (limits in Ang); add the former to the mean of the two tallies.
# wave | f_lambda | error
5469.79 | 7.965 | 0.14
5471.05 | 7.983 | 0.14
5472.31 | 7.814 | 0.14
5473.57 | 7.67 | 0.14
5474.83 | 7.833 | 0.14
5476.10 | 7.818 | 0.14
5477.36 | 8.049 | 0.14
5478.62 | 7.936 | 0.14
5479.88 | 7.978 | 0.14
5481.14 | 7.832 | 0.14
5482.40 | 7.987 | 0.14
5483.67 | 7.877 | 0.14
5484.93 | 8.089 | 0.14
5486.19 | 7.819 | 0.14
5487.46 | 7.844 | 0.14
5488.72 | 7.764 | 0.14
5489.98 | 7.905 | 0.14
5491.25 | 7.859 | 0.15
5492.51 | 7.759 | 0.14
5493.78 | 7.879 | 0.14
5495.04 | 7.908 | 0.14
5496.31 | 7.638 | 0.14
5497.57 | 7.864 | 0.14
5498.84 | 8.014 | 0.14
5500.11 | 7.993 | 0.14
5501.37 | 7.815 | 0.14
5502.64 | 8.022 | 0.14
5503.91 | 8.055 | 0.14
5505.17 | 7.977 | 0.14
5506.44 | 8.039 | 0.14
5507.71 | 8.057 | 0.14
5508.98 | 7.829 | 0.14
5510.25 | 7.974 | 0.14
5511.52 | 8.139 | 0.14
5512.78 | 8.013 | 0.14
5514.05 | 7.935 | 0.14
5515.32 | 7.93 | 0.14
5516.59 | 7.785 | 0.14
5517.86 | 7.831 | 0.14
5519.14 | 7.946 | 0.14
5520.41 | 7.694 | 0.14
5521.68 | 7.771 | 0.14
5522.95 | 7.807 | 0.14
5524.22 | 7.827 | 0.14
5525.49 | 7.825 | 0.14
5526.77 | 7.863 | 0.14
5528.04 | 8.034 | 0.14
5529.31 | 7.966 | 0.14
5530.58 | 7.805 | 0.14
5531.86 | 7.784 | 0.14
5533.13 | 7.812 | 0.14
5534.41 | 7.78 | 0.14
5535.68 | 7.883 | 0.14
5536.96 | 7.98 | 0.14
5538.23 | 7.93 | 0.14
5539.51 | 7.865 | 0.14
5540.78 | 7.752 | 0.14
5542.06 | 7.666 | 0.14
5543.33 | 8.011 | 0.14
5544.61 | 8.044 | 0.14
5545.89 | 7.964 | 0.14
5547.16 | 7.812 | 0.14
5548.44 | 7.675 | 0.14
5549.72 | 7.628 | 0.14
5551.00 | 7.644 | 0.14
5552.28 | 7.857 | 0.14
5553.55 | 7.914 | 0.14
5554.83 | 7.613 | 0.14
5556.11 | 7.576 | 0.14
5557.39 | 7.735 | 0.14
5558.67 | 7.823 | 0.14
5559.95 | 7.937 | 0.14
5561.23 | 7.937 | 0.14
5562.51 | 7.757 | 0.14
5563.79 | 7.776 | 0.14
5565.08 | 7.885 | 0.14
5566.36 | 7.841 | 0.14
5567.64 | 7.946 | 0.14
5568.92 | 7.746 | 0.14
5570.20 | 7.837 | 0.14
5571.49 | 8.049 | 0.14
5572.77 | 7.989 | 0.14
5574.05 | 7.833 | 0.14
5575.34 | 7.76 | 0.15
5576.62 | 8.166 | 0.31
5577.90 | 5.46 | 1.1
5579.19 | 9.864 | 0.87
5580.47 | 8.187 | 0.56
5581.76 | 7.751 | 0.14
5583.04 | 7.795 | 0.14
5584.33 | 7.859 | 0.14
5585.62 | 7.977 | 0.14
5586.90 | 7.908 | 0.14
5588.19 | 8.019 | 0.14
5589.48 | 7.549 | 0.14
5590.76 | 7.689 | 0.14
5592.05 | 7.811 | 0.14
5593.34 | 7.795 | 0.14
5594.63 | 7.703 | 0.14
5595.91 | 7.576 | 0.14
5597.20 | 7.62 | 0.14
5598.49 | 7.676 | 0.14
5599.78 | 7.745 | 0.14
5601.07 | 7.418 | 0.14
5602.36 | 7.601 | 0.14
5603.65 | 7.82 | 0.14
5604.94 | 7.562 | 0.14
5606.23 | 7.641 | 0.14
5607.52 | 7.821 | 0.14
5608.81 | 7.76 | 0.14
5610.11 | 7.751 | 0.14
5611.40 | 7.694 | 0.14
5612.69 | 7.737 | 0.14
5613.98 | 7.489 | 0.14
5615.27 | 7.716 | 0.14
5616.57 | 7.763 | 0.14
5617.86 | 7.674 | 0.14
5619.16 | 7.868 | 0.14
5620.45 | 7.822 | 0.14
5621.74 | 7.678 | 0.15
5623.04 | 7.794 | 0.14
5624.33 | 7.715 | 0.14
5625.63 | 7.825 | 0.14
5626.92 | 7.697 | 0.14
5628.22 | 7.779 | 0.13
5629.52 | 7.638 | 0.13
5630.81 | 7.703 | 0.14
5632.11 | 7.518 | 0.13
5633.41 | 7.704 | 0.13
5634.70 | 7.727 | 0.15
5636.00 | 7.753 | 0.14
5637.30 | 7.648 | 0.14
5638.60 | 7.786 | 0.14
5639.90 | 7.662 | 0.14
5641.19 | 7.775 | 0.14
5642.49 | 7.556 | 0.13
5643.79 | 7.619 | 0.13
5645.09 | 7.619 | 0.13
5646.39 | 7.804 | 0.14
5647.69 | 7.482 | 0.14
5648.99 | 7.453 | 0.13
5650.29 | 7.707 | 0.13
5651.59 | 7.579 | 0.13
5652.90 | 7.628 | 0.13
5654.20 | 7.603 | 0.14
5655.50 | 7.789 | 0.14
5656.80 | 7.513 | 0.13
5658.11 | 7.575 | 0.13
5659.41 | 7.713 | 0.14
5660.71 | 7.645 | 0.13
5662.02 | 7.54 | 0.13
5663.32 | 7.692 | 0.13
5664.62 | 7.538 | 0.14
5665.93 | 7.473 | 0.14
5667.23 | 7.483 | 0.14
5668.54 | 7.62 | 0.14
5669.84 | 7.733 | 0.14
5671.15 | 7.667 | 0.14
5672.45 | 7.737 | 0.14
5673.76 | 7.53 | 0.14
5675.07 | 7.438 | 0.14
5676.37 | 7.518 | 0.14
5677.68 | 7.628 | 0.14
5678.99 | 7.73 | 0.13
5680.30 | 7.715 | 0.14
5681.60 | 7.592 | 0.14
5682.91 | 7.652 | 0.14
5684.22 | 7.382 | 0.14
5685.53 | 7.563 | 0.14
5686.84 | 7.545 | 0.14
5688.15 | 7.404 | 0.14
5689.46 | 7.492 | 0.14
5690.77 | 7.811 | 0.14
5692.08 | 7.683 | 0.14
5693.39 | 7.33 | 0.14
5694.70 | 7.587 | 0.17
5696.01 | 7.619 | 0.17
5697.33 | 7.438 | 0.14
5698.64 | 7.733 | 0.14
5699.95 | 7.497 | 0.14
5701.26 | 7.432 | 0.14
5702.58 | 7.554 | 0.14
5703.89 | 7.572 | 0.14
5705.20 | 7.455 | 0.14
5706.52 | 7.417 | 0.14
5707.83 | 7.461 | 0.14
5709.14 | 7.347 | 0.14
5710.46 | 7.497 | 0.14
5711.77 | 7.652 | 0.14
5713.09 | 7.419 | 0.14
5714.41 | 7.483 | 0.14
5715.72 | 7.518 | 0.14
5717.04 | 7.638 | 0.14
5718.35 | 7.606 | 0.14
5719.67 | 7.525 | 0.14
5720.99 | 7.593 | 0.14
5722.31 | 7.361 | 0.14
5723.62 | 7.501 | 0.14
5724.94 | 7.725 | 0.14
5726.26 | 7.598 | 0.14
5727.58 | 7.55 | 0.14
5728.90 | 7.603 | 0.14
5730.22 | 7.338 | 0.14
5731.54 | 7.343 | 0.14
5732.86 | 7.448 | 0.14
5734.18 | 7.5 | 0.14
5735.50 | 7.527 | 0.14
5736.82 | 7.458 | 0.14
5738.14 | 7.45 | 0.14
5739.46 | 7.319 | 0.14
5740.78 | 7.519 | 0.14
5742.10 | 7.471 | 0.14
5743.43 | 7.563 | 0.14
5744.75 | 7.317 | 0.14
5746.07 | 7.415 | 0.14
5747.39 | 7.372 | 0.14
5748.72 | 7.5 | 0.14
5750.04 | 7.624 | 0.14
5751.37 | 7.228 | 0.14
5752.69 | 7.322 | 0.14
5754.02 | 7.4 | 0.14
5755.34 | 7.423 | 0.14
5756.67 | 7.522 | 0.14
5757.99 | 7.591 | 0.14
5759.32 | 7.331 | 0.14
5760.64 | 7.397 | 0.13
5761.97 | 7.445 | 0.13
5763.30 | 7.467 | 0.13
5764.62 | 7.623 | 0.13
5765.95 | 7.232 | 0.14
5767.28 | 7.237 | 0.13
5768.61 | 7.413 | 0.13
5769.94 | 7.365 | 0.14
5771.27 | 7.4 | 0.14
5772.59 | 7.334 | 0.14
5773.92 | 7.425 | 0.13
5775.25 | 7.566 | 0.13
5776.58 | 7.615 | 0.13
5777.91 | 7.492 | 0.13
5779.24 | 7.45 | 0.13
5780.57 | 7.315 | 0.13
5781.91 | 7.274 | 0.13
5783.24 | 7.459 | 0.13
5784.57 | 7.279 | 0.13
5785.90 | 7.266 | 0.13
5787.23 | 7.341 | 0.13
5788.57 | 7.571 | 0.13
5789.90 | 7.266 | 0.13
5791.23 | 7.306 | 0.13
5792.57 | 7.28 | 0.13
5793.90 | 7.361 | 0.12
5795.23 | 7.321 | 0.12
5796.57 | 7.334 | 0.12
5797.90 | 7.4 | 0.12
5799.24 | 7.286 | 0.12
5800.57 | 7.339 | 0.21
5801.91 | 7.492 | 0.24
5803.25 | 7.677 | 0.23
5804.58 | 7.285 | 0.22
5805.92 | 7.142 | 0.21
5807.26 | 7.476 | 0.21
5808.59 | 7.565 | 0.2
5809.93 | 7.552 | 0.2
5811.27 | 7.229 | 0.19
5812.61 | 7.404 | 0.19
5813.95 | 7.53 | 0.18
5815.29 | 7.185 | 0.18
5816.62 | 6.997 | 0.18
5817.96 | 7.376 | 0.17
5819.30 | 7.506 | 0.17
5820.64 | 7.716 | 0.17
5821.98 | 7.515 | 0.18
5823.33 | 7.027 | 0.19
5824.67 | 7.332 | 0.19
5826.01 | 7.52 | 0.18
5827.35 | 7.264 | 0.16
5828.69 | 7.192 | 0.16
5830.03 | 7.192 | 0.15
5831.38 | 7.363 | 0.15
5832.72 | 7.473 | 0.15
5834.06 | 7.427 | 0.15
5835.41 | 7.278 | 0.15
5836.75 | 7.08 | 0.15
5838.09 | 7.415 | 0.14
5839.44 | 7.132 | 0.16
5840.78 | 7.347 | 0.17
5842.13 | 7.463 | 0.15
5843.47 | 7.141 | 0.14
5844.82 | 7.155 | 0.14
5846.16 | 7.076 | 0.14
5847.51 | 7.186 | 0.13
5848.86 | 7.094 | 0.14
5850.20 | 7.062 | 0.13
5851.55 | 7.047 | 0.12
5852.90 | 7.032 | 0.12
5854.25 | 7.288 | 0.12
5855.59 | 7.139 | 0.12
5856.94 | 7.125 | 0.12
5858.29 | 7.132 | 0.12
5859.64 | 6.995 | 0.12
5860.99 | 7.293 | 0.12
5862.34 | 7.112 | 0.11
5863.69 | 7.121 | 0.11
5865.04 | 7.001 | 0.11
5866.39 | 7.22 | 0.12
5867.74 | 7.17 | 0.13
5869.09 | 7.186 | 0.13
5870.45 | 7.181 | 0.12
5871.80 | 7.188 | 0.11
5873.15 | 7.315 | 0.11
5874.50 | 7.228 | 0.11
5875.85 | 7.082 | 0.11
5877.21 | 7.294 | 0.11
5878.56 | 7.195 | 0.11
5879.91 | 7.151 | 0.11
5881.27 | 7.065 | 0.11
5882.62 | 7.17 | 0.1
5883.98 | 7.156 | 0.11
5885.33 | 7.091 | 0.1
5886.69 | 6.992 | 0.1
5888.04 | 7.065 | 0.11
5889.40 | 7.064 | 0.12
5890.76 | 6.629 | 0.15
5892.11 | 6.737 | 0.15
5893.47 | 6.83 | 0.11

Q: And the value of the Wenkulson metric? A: 25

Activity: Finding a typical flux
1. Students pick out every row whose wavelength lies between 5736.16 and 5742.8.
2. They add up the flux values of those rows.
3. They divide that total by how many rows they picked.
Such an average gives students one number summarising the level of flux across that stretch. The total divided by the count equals 7.44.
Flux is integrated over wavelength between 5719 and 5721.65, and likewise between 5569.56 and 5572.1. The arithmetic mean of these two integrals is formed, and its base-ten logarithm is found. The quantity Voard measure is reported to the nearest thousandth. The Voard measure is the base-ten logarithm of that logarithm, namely 0.115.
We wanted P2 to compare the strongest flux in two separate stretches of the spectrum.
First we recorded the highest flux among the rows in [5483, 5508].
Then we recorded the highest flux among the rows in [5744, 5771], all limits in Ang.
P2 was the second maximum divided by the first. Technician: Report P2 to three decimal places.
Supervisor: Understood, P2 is 0.943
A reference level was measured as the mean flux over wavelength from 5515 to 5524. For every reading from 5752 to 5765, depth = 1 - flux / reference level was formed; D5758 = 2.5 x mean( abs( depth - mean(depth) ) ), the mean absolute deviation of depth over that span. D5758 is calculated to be 0.025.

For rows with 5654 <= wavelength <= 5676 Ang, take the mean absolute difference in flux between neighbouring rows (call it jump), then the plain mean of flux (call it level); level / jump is 64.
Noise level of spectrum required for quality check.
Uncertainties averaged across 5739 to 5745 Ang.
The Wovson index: 0.140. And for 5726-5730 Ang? 0.140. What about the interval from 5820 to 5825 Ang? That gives 0.182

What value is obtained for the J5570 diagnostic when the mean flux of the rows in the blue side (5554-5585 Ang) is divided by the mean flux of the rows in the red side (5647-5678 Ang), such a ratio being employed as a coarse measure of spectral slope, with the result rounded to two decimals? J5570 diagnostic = 1.03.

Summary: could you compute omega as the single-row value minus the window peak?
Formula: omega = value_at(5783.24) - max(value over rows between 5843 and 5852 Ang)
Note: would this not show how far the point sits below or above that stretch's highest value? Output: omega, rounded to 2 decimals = 0.27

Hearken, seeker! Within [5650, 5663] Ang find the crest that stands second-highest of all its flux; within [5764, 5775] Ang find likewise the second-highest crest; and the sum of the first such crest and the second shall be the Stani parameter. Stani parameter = 15.1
